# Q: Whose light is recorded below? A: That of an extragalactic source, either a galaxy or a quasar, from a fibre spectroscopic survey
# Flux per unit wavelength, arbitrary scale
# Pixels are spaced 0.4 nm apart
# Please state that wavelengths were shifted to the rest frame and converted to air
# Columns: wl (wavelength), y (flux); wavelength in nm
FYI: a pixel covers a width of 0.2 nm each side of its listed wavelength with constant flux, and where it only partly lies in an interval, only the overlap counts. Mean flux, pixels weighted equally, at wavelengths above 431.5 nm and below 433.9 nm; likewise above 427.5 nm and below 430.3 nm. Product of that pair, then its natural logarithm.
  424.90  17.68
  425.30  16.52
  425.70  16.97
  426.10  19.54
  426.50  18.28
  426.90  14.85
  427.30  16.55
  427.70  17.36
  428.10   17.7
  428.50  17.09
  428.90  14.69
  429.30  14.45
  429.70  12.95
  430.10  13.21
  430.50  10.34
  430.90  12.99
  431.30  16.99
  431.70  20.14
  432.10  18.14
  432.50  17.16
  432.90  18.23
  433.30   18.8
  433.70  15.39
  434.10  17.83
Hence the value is 5.62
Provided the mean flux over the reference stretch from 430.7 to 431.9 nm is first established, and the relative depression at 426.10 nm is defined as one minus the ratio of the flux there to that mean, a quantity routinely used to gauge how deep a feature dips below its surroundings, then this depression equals -0.17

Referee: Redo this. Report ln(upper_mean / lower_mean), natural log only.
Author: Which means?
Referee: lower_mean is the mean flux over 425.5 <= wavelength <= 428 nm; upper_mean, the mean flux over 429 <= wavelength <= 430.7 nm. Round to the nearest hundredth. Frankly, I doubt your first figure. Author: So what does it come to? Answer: -0.30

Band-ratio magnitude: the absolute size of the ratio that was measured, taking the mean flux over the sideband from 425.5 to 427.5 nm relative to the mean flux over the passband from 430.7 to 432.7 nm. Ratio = 1.01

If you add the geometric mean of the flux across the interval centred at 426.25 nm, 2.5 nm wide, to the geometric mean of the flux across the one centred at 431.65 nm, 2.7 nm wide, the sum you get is 33.0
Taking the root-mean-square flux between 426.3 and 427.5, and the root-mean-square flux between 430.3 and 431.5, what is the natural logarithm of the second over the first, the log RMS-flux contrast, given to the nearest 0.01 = -0.19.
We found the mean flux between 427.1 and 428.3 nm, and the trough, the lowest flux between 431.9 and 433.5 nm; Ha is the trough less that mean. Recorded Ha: 0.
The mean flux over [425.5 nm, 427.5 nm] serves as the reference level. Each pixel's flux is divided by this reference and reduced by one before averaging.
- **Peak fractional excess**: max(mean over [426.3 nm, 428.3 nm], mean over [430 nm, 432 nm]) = -0.017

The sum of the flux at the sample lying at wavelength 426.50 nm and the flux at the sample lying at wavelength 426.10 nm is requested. 38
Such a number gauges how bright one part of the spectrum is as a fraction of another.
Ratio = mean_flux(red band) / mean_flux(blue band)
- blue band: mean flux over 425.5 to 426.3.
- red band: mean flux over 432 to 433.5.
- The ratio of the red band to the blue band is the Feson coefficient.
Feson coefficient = 0.99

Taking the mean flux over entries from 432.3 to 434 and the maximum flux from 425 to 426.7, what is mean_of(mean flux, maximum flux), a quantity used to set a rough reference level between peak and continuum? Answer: 18.5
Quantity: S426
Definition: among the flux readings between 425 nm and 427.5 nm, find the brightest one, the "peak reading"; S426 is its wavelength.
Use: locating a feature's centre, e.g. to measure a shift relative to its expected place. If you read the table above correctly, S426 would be 426.10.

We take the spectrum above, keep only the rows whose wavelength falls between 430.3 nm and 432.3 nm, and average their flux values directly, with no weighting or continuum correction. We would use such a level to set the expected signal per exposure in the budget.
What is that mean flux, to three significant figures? 15.7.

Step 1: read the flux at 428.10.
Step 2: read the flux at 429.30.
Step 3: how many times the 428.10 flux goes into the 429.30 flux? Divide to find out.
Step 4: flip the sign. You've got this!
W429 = -0.82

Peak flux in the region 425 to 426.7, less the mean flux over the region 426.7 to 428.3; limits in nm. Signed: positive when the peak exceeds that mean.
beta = 3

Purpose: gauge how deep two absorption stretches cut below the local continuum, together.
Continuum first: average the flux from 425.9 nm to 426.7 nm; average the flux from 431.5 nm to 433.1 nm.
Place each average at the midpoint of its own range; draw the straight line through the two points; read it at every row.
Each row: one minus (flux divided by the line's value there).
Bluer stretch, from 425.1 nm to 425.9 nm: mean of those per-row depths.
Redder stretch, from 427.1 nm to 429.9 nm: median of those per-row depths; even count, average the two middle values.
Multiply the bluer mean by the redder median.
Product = 0.014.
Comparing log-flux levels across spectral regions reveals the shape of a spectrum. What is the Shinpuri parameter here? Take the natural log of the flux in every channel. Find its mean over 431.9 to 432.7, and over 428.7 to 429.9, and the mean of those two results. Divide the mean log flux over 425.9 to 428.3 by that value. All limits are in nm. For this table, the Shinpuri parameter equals 1.04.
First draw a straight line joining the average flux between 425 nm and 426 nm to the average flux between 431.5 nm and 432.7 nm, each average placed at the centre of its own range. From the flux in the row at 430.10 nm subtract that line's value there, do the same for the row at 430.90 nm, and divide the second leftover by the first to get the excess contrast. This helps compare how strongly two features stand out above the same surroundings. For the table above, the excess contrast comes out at 1.1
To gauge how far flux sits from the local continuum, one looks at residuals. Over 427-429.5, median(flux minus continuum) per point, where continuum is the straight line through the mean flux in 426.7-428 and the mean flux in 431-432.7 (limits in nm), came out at 0.3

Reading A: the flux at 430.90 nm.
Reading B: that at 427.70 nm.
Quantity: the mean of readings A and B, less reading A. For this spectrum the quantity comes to 2.2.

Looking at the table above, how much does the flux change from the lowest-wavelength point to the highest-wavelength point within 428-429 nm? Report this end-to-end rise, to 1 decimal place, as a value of -3.0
